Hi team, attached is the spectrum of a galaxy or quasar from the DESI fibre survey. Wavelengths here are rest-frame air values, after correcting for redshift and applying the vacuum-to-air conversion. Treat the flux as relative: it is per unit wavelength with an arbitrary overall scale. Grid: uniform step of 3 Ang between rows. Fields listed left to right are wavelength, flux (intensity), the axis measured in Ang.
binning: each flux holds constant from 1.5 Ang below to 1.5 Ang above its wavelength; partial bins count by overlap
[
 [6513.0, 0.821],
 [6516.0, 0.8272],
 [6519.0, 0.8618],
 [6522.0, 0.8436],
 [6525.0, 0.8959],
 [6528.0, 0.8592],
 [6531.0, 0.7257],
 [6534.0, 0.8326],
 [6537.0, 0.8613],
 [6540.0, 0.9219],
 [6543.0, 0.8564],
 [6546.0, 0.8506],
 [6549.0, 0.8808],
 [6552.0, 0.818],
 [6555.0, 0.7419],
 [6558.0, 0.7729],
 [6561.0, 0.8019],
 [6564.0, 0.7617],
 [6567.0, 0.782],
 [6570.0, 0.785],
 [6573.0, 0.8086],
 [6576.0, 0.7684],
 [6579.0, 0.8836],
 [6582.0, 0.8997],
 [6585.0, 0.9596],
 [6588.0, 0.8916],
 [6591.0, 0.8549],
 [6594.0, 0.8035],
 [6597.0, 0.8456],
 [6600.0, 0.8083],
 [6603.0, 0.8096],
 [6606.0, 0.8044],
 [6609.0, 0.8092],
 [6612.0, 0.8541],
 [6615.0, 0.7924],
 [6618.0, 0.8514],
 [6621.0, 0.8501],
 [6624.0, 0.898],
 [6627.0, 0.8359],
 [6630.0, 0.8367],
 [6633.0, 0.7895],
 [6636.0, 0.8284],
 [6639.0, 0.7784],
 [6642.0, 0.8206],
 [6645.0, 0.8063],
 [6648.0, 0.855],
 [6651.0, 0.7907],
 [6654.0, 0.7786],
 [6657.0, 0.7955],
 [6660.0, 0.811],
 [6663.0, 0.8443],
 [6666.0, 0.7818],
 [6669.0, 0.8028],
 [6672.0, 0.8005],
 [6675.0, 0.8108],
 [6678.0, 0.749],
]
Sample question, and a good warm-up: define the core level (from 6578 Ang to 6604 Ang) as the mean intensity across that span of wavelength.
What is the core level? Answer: 0.86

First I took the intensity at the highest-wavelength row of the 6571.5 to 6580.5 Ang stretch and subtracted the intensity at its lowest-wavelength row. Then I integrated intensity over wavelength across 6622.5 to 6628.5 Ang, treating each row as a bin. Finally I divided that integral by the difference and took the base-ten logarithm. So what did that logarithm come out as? 1.8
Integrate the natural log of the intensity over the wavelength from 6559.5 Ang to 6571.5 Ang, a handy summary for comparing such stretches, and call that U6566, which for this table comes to -2.9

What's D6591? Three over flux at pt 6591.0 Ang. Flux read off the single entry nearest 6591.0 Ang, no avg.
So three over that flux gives 3.5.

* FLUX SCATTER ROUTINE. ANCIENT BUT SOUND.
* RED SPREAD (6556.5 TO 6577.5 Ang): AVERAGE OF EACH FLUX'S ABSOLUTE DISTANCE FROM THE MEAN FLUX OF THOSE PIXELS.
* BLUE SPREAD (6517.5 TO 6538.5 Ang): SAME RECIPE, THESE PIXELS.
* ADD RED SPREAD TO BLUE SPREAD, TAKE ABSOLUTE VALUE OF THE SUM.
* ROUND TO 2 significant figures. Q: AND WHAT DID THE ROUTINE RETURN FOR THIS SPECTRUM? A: 0.048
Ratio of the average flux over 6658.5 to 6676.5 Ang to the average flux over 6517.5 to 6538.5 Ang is 0.96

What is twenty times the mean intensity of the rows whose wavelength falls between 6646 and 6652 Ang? 16.5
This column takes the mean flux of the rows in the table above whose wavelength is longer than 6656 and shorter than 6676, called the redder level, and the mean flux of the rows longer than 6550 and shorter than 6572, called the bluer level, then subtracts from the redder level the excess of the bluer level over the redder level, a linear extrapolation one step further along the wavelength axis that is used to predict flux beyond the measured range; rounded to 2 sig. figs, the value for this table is 0.83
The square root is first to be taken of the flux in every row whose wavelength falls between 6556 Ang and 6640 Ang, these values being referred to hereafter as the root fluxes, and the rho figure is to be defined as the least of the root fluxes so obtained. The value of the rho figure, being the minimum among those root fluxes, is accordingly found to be 0.873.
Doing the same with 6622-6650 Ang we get 0.882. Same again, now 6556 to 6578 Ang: 0.873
